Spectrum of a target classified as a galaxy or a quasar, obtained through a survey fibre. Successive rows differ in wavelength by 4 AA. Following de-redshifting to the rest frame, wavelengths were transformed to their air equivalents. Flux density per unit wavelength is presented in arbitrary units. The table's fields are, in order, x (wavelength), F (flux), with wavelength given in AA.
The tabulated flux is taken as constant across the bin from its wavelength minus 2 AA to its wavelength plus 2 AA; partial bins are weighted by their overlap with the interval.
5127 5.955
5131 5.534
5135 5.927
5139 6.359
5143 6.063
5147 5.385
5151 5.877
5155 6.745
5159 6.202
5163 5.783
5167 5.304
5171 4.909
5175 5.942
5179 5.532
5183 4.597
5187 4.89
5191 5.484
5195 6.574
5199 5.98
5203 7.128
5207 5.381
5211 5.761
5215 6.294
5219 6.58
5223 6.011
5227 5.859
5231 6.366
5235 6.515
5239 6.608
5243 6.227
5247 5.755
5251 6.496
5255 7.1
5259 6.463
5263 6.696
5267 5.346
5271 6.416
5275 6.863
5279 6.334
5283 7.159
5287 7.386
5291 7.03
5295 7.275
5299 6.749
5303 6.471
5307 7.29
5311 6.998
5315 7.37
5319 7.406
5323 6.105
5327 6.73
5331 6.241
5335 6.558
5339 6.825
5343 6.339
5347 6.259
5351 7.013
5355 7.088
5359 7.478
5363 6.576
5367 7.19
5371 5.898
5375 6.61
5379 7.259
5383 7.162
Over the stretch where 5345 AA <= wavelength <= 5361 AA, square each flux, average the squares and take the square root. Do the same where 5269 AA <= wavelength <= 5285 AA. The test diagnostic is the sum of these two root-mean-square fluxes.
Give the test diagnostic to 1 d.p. 13.7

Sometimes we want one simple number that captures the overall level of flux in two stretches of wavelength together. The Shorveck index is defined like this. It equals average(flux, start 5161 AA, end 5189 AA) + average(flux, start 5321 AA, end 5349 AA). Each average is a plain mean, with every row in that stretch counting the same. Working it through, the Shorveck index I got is 11.7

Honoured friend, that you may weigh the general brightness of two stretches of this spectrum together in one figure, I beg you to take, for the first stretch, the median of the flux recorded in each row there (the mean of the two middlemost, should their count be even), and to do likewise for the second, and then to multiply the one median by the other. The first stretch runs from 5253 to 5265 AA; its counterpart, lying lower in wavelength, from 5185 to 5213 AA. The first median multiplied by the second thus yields 38.6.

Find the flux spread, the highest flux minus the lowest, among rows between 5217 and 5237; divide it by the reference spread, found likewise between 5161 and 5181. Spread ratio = 0.70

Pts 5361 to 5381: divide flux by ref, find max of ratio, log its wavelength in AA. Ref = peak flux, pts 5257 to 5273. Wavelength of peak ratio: 5379 AA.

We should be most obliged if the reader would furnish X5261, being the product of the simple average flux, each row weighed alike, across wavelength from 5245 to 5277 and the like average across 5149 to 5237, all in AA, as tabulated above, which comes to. 38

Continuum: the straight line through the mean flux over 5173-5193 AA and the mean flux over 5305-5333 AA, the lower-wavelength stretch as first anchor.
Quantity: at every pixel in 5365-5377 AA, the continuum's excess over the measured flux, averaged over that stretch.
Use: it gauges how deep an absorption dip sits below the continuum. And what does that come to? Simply 0.92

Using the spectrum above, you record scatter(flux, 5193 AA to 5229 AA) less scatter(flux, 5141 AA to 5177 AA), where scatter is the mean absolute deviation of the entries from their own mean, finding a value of 0.0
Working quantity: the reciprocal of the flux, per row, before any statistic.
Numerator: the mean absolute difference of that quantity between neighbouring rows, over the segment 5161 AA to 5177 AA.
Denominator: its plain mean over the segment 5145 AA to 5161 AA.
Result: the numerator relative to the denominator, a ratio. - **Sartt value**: 0.13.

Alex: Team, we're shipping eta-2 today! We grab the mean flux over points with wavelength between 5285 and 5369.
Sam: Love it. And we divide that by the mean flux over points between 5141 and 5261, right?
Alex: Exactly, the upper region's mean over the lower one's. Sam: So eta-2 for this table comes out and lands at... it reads 1.15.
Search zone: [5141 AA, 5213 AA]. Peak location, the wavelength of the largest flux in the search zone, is 5203 AA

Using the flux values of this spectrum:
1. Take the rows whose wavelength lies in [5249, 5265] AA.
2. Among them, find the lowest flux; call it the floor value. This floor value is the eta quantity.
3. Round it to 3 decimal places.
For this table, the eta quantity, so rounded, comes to 6.463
